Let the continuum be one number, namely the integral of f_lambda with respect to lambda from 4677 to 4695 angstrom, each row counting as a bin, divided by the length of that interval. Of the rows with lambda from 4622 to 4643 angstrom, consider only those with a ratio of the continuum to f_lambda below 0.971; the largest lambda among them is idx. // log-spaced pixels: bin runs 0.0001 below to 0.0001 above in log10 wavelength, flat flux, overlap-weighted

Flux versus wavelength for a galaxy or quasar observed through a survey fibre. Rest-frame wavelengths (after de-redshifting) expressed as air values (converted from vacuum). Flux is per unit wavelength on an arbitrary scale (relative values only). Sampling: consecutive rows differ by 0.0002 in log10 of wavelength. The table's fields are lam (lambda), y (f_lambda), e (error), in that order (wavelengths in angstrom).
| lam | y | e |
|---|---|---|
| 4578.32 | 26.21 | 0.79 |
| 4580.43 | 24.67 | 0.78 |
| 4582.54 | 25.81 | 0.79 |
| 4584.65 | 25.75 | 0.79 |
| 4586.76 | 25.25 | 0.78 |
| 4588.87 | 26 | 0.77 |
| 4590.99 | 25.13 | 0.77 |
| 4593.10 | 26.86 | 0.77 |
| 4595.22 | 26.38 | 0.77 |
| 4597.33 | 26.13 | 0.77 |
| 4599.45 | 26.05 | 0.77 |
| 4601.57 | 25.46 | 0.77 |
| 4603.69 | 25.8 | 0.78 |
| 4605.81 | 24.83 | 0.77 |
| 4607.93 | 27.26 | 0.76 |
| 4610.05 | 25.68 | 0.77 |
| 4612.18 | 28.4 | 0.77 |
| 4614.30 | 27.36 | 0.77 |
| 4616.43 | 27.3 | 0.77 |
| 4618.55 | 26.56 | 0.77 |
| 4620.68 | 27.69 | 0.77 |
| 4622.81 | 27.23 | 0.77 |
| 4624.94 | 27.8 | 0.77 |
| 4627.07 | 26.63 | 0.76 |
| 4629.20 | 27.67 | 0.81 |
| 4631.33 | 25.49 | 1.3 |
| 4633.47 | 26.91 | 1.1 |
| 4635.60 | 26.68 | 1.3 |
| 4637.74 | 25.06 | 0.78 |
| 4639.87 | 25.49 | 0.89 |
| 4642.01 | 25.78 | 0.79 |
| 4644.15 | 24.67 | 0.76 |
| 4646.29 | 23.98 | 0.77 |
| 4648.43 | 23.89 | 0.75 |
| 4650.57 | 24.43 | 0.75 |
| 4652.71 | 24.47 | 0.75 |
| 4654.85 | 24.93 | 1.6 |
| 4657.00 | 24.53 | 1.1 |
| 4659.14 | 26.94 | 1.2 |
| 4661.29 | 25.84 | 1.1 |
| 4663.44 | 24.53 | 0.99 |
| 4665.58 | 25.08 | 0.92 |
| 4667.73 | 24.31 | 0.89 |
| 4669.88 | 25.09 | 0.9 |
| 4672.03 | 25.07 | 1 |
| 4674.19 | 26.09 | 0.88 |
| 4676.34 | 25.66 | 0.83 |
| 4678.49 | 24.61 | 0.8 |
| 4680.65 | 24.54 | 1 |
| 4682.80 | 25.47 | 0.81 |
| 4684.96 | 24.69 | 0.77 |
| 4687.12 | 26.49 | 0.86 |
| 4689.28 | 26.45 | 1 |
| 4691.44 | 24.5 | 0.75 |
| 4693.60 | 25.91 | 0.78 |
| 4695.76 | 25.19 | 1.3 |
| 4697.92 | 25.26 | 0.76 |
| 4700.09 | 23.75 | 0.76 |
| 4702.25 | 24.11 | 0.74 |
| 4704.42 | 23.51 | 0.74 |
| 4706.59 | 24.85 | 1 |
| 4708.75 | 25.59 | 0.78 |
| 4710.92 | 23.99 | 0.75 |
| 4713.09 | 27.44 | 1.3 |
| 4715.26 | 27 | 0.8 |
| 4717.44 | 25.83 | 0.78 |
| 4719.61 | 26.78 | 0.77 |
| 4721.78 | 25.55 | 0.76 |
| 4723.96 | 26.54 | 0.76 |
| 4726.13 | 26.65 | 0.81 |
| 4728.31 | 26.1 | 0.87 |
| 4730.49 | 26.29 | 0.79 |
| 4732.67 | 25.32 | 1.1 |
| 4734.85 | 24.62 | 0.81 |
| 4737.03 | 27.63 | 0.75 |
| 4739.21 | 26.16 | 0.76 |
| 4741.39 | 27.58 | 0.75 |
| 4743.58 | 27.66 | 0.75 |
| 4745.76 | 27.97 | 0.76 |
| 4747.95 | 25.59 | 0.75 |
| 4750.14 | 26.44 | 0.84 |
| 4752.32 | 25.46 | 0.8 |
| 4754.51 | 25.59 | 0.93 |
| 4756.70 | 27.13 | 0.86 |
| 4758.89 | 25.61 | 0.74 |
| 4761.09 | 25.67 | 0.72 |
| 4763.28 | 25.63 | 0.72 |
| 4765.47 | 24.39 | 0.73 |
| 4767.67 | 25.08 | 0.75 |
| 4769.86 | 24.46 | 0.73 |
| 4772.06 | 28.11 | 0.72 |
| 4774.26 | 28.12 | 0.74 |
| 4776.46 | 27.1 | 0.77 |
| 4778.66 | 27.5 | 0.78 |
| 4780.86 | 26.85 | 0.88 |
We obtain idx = 4635.60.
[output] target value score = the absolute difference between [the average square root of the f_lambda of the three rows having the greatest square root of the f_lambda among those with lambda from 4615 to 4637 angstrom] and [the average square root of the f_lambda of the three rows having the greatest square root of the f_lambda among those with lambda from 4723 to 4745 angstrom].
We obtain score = 0.01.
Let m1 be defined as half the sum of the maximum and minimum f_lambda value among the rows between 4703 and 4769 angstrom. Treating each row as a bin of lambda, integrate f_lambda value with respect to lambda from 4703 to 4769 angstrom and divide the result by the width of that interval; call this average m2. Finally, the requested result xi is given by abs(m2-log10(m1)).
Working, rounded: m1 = 25.7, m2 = 26.0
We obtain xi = 24.6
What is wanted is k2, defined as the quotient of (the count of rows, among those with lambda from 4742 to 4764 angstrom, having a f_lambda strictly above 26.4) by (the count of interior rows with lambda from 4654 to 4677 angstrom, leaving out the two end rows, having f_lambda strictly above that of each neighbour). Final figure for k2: 1.00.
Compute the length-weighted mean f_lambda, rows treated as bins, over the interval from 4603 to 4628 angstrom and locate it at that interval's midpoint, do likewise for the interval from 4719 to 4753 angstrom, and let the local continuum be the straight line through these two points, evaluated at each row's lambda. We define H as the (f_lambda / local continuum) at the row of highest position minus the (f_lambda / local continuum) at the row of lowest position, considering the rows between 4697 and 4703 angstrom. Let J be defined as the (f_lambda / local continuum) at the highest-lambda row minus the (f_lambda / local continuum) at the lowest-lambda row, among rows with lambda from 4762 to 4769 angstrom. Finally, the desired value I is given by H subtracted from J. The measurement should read 0.022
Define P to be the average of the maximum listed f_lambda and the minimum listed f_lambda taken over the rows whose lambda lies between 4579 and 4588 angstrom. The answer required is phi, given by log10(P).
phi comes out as 1.40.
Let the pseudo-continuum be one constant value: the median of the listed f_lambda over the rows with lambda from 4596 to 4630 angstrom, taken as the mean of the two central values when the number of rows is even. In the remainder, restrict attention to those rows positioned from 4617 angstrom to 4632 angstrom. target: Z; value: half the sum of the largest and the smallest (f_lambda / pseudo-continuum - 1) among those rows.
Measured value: -0.01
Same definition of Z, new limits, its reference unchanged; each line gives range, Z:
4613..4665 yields -0.04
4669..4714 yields -0.05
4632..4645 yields -0.04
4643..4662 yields -0.06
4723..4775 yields -0.03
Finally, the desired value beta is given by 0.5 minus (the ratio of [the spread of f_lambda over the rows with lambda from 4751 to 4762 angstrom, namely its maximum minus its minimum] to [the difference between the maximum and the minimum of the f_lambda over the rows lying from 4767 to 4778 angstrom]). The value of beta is 0.0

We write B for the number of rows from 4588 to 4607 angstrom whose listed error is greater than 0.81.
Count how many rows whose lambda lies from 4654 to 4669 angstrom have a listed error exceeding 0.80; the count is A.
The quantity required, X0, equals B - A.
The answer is -7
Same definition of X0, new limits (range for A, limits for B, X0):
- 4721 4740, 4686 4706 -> -1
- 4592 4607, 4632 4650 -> 3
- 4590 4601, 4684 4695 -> 2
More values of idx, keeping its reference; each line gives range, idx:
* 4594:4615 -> 4614.30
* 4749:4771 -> 4756.70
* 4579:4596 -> 4595.22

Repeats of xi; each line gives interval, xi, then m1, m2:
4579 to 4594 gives 24.2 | 25.8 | 25.6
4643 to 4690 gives 23.7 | 25.4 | 25.1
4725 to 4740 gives 24.7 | 26.1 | 26.1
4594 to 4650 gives 24.8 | 26.1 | 26.2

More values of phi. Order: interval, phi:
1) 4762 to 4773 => 1.42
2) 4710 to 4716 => 1.41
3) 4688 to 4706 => 1.40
